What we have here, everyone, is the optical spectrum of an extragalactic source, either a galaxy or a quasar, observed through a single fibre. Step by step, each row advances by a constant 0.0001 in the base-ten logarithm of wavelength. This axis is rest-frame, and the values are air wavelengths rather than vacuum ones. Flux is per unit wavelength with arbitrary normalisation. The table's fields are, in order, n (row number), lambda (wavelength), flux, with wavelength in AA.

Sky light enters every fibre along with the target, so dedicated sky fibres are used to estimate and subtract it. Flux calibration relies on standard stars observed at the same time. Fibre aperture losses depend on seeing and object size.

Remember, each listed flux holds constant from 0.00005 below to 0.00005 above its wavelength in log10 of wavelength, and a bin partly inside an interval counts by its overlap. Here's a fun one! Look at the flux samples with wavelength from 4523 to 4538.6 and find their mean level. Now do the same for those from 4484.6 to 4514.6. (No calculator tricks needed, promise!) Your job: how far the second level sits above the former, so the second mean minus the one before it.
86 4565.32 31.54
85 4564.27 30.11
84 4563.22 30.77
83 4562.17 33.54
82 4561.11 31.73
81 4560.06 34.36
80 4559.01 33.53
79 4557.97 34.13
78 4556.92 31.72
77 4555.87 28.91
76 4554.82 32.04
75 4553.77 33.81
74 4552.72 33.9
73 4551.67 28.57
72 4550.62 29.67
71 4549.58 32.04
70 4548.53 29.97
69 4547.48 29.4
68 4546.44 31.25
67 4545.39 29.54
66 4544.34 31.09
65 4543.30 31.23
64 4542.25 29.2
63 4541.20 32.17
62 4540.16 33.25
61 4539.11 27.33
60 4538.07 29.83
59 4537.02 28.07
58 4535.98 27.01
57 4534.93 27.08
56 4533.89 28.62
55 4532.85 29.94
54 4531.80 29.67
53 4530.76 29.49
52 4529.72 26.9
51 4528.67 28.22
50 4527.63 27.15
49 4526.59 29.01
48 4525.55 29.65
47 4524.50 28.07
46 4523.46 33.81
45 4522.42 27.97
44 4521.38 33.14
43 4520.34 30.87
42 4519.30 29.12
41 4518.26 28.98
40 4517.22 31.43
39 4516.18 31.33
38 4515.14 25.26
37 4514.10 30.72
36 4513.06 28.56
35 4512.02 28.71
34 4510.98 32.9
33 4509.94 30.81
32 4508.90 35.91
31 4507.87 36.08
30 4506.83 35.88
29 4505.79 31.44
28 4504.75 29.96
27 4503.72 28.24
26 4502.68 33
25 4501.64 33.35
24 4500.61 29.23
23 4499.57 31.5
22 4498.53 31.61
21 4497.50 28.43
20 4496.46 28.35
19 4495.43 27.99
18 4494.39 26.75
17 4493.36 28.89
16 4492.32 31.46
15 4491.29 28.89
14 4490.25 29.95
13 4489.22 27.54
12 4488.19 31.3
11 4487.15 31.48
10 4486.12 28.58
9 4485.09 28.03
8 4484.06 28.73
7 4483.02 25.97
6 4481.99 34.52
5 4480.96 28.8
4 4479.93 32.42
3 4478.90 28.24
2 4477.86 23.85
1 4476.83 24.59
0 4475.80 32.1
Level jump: 1.7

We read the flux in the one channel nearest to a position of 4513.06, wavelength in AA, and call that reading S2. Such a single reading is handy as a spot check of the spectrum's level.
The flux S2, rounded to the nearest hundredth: 28.56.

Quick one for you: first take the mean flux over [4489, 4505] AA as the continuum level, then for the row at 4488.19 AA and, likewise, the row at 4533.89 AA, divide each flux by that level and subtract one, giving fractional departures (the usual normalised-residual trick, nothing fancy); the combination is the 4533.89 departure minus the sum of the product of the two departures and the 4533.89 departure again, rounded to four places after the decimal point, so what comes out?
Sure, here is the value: 0.0020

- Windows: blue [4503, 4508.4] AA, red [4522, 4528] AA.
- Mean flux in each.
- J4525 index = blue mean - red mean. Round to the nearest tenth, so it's 3.0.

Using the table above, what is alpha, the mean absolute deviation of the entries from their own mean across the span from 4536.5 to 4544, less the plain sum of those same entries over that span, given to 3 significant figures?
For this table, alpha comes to -209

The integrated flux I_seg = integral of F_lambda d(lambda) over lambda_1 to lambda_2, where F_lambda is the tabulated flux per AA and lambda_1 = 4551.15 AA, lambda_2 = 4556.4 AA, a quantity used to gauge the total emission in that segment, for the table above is 165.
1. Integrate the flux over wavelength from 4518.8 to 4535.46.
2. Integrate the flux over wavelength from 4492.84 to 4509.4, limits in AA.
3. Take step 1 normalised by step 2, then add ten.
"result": 10.9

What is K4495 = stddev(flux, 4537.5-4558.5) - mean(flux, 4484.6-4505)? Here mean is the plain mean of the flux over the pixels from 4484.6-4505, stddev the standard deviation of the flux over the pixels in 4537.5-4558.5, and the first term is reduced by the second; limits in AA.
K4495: -27.8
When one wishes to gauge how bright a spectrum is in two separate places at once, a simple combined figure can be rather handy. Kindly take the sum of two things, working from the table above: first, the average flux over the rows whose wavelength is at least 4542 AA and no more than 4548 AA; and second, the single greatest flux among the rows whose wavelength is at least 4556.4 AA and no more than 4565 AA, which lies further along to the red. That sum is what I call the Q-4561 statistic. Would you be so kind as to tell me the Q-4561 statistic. 65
